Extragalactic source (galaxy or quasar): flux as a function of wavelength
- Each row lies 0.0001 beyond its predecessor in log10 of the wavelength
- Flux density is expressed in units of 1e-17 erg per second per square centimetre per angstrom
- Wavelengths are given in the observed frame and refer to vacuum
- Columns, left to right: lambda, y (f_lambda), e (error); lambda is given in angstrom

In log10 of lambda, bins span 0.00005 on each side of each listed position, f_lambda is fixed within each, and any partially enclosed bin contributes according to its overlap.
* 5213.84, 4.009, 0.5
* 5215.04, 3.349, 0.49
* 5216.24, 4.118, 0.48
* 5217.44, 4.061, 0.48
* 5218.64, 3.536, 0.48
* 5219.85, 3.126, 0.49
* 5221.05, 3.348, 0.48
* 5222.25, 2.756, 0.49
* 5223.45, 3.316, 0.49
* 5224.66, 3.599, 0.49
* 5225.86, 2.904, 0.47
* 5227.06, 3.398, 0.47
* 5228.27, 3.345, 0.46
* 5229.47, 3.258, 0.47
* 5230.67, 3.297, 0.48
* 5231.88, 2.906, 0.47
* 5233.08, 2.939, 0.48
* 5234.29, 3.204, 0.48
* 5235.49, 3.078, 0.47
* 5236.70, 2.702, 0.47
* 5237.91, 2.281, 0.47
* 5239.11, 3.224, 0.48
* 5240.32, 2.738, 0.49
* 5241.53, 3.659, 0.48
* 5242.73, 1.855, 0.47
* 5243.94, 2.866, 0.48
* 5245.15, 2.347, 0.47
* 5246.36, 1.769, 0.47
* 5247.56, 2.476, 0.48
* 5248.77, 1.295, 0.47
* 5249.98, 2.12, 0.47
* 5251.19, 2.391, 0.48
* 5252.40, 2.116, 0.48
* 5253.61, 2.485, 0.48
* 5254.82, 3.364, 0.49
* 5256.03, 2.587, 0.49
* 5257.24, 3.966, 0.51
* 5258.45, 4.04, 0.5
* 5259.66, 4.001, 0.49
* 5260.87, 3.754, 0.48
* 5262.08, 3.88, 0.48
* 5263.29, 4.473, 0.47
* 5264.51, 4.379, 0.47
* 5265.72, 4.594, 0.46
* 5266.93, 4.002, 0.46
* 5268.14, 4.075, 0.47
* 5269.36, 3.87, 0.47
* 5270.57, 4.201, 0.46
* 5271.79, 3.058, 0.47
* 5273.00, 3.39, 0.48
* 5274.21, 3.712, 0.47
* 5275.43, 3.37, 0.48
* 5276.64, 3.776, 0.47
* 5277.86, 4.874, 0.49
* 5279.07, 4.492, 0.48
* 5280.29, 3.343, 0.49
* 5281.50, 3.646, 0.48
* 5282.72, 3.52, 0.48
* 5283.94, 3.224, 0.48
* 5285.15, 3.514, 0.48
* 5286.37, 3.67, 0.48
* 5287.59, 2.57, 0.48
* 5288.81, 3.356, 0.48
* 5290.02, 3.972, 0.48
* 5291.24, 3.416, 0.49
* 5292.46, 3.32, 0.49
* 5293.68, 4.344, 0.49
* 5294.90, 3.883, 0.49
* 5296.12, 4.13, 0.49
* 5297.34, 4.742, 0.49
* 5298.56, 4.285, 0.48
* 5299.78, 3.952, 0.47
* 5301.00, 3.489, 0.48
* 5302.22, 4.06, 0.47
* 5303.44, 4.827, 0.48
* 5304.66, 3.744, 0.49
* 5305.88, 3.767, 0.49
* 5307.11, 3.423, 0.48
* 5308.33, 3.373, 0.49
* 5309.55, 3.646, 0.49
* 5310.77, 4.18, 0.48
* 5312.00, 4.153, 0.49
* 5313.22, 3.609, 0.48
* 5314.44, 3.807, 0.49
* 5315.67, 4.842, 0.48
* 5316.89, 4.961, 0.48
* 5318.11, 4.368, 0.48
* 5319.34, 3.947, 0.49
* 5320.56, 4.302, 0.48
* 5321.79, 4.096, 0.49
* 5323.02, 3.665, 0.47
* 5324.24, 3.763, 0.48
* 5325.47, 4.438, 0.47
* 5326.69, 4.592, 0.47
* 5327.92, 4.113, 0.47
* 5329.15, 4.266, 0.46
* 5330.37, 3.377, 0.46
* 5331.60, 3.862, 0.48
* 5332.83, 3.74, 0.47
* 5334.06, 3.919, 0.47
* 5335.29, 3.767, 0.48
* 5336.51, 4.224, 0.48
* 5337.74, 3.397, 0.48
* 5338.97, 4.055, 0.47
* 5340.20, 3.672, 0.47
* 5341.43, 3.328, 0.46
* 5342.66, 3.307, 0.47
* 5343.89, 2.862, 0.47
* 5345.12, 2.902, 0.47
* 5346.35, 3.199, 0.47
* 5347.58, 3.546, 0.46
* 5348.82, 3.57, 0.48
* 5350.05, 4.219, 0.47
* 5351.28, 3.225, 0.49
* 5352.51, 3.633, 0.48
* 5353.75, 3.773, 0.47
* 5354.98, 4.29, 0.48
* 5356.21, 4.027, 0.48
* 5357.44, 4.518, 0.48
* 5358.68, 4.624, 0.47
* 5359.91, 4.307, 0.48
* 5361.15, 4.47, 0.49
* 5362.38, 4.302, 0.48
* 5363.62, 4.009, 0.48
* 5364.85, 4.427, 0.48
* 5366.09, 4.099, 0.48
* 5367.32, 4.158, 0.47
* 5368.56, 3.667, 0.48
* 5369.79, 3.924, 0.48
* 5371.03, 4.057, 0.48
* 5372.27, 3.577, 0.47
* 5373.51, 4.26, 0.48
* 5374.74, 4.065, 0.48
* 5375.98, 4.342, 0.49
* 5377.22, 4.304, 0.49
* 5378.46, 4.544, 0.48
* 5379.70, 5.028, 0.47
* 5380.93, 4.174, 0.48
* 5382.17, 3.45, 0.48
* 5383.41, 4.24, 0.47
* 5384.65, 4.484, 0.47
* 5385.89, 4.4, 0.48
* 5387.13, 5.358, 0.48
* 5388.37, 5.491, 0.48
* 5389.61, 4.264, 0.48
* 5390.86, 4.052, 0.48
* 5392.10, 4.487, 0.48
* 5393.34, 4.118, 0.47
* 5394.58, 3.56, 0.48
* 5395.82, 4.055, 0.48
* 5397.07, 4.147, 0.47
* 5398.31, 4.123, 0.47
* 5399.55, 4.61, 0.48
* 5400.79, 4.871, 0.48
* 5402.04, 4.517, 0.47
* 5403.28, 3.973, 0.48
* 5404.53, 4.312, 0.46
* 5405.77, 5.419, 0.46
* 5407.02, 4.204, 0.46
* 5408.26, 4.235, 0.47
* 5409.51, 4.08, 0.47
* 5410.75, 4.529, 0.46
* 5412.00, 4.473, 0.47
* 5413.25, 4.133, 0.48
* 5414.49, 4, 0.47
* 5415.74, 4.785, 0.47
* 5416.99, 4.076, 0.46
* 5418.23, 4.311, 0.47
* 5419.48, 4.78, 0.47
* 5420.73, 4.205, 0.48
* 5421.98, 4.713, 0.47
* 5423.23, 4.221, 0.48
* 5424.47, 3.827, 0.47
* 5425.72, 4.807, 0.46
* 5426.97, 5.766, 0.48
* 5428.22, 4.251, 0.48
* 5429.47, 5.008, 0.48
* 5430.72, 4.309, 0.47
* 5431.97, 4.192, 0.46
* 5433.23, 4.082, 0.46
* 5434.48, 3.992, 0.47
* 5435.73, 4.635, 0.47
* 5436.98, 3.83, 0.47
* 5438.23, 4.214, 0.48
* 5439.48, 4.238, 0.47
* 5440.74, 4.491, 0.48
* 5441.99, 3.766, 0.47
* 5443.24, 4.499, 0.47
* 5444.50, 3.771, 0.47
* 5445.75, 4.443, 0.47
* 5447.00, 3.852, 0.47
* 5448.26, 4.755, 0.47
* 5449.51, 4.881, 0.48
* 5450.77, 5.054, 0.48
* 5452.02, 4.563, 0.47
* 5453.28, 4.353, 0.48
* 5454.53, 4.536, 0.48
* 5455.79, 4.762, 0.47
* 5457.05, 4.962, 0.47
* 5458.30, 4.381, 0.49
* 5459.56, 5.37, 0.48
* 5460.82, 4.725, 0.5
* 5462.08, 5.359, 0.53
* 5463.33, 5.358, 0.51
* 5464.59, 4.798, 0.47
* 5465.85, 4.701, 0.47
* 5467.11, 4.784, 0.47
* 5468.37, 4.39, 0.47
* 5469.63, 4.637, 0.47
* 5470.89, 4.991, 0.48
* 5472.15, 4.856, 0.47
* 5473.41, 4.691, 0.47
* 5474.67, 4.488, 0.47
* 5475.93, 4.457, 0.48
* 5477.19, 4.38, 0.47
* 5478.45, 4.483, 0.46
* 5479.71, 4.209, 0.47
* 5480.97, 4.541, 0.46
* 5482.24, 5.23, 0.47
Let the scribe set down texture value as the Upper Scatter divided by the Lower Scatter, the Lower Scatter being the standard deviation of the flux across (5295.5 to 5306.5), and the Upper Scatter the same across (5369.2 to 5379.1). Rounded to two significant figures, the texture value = 0.66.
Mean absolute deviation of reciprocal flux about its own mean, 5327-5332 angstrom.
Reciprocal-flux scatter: 0.019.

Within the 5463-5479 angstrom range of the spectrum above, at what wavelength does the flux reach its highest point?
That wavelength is 5463.33 angstrom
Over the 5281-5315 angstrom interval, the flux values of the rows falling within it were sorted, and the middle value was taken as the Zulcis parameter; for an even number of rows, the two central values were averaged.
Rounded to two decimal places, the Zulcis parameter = 3.71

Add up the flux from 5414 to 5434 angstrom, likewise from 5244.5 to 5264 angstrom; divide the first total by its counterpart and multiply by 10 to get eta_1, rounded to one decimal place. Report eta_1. 15.2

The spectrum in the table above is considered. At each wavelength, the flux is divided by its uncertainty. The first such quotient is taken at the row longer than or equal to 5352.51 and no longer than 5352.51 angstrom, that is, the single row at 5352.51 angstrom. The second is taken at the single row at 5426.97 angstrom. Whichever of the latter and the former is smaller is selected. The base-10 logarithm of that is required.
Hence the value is 0.88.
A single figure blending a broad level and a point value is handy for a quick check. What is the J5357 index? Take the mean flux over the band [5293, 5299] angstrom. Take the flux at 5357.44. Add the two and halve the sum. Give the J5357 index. 4.4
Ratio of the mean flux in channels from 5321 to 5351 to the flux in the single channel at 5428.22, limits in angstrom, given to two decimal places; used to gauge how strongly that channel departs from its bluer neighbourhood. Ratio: 0.88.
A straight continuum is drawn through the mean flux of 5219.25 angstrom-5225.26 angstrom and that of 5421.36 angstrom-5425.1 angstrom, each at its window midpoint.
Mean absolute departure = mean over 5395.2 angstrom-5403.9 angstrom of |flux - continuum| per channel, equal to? 0.26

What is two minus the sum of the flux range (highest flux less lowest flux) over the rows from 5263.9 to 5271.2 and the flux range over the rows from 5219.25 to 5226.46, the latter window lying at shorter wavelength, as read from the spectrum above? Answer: 0.4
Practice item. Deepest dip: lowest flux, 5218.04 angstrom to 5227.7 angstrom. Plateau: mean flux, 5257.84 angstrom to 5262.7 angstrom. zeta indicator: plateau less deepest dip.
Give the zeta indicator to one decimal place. 1.2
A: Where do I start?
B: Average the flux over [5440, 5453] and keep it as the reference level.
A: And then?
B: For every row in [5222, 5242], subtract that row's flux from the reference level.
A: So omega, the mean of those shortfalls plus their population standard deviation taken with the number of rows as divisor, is 1.7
